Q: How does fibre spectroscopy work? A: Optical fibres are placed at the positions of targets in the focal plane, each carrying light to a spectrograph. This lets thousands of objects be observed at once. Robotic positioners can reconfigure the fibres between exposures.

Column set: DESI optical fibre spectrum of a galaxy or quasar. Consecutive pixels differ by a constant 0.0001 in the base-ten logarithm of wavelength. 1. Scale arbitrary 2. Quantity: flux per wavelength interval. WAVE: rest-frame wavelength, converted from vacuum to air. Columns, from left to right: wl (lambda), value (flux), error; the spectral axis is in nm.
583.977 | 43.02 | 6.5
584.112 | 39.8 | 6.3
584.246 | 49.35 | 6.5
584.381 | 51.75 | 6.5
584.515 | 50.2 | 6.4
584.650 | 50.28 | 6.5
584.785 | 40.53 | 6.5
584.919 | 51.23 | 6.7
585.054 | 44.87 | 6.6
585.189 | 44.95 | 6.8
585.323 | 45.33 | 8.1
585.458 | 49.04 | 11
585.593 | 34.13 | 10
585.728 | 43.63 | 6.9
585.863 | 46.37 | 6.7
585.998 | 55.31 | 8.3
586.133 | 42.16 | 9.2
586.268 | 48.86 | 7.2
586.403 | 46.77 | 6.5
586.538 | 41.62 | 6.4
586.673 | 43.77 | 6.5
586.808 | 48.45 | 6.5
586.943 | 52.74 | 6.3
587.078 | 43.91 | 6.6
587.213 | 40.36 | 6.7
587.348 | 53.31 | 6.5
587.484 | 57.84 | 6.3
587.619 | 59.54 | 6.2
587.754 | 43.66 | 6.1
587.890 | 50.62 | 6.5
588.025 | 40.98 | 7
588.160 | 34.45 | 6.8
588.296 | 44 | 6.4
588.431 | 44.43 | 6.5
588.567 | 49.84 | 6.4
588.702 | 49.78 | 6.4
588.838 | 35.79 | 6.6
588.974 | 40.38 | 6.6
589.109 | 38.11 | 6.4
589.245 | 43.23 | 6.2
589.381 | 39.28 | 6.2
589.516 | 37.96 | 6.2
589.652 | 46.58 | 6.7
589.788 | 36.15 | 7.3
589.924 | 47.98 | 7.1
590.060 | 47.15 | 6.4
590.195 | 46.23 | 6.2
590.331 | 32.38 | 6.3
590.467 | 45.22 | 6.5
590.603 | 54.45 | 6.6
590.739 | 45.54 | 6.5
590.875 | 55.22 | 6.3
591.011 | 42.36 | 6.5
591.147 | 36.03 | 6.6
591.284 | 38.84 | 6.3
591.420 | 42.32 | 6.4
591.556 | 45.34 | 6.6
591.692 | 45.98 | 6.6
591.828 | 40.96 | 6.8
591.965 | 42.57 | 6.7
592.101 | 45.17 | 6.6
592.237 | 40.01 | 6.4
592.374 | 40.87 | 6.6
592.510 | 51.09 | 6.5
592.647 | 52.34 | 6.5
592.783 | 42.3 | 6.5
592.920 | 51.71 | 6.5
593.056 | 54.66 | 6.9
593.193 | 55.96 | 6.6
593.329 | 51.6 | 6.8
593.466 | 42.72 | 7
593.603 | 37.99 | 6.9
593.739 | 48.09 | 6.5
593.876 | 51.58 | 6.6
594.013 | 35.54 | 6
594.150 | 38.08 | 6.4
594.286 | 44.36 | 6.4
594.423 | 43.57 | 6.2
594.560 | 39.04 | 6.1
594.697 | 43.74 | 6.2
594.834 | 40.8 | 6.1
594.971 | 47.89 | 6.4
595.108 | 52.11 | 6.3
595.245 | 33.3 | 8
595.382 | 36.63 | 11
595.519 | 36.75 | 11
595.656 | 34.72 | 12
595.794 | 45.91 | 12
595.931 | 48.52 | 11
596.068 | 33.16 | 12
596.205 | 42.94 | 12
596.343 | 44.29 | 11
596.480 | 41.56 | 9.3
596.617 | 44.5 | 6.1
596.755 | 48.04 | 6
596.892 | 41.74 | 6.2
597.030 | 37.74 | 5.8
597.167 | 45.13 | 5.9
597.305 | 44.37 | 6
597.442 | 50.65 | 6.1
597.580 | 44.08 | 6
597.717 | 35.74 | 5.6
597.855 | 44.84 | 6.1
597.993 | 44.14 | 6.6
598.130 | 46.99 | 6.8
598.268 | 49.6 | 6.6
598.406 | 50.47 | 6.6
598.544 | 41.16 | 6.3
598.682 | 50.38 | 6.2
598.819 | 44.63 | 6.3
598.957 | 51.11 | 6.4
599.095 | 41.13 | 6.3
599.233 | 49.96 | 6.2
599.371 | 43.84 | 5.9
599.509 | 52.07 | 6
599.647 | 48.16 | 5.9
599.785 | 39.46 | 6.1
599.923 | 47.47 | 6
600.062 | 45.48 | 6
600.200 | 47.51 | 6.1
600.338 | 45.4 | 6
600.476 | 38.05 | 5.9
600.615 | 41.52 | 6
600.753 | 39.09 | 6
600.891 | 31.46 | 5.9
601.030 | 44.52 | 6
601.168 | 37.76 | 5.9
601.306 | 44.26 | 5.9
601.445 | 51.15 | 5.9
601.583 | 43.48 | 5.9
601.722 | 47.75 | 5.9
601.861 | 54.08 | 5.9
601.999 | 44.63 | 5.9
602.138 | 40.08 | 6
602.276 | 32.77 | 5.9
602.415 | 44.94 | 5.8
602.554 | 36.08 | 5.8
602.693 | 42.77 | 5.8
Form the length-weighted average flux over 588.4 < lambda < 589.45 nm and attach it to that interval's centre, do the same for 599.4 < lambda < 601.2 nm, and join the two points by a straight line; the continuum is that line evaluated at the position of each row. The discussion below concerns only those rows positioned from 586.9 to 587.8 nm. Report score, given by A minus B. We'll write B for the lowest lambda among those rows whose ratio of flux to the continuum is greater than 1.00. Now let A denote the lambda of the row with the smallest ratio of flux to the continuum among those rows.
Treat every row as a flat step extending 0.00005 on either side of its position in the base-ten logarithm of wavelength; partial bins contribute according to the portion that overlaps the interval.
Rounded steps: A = 587.213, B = 586.943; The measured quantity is 0.27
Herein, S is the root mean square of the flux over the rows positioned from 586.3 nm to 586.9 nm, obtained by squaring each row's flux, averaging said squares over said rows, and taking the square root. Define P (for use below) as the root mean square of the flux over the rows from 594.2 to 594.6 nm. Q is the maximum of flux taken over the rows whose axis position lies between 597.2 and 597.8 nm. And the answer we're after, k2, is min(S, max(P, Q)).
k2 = 45.2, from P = 42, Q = 50.65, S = 45.2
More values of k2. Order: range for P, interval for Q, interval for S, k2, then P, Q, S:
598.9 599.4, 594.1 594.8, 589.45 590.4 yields 42.5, 47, 44.36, 42.5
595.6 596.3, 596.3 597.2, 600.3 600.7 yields 41.8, 41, 48.04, 41.8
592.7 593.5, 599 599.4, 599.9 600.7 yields 44.4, 50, 49.96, 44.4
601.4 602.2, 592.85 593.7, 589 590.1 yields 42.3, 47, 55.96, 42.3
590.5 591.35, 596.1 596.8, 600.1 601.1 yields 41.4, 46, 48.04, 41.4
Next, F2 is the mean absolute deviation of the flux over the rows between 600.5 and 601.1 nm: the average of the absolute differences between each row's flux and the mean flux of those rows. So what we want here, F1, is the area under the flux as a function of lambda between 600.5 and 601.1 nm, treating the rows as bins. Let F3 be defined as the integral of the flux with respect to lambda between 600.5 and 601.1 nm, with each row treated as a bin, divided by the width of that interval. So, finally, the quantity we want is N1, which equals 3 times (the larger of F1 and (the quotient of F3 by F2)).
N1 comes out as 70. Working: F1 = 23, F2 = 3.9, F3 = 39.0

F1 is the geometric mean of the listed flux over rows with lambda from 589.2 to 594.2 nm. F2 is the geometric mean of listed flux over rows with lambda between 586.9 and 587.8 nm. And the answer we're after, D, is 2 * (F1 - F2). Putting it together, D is -11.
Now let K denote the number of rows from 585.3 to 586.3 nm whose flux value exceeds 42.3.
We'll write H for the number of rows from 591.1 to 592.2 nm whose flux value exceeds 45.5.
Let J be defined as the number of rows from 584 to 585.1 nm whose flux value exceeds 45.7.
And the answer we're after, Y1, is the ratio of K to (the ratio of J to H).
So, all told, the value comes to 1.2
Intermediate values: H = 1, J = 5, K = 6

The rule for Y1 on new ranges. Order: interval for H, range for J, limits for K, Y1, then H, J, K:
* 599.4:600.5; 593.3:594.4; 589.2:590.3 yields 6.7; 4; 3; 5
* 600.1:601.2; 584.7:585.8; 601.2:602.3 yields 3.0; 1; 2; 6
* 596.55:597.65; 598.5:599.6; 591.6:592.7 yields 2.5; 2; 4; 5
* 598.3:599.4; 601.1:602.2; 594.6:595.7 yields 4.0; 4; 3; 3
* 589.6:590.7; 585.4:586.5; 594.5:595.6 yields 3.0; 5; 5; 3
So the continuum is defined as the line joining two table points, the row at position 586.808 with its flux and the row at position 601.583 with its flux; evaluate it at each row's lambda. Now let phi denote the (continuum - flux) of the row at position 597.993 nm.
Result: 0.5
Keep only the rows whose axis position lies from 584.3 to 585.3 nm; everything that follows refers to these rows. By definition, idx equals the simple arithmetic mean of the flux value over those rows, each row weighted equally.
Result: 48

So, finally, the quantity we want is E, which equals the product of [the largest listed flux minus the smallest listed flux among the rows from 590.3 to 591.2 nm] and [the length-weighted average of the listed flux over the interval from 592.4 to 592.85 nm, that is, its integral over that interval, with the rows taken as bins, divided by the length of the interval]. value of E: 1094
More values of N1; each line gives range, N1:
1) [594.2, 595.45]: 159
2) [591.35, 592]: 85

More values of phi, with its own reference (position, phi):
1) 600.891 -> 12.3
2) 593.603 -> 8.2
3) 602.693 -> 0.3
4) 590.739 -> 1.6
